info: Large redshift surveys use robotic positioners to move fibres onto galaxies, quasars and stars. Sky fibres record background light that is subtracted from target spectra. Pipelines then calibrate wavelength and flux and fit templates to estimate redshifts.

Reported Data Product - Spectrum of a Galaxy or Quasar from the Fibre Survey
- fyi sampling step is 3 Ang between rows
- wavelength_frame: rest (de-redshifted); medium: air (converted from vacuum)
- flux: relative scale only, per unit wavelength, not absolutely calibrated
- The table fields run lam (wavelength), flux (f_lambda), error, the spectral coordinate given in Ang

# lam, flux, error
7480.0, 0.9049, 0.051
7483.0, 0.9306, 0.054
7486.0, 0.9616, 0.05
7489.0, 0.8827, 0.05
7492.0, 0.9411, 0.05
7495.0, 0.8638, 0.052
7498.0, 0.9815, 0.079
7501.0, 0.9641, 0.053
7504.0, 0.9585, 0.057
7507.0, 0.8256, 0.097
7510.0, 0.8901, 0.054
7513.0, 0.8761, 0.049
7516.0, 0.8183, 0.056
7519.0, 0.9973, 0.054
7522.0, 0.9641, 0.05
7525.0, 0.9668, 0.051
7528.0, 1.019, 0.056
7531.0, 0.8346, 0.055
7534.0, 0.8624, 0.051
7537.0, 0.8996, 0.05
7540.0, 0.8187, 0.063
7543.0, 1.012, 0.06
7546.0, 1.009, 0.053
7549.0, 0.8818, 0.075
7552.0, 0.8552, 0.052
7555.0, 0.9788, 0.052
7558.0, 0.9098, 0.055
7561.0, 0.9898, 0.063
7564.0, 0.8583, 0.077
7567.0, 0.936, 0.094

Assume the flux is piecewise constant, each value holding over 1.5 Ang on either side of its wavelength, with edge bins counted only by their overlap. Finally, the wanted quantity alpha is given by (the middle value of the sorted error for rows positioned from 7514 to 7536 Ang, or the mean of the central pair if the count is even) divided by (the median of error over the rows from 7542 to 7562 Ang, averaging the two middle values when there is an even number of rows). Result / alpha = 0.98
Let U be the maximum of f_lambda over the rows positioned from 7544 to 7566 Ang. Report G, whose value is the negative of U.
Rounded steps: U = 1.009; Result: -1.01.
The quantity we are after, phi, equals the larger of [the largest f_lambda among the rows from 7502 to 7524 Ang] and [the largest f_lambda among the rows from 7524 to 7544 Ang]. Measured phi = 1.019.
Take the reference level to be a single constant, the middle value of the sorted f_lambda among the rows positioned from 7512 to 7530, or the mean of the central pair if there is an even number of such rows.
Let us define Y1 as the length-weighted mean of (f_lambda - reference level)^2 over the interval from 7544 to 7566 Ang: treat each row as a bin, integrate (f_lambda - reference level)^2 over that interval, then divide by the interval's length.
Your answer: 0.0050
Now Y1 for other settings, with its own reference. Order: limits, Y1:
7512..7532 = 0.0070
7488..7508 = 0.0050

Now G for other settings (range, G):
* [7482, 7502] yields -0.98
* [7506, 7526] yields -1.00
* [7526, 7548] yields -1.02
